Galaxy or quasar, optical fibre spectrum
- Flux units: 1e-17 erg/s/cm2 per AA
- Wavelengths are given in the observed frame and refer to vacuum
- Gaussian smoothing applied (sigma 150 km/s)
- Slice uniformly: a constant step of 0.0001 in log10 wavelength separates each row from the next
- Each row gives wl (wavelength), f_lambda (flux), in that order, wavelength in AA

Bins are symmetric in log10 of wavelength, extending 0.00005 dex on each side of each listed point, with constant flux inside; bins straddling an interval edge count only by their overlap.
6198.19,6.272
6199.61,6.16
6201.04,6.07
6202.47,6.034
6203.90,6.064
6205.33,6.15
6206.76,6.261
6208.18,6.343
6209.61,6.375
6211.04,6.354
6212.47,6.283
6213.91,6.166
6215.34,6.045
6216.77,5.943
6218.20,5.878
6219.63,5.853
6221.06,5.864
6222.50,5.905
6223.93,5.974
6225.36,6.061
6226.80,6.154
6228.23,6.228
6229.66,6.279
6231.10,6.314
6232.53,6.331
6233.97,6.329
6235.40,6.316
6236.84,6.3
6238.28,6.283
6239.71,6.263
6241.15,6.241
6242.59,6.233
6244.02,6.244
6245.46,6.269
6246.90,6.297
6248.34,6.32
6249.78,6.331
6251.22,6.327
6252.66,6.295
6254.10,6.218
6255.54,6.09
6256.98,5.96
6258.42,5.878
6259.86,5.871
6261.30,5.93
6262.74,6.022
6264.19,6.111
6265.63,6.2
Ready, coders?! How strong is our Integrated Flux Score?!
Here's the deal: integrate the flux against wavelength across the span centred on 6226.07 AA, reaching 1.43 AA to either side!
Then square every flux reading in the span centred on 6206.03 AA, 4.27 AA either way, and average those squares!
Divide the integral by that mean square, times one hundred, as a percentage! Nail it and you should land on 45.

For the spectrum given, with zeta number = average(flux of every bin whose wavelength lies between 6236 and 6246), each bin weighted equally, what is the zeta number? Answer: 6.26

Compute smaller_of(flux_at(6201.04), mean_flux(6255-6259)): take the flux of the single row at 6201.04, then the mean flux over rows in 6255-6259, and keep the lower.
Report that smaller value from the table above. 5.98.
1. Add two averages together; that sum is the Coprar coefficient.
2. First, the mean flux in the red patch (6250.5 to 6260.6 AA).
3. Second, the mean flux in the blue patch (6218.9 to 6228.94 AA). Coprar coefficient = 12.1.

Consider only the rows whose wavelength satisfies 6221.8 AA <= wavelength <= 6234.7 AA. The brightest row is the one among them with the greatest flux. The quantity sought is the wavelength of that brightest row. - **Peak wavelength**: 6232.53 AA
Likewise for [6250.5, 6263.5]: 6251.22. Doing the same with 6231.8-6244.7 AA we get 6232.53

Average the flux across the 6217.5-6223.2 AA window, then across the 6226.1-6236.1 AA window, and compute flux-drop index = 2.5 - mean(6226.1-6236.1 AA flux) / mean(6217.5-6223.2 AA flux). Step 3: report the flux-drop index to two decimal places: 1.43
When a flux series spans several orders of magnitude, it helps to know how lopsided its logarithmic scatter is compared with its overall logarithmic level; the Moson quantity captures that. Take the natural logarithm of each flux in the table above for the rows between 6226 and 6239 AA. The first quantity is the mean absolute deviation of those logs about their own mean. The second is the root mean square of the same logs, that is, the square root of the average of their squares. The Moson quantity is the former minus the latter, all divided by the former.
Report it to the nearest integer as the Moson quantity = -281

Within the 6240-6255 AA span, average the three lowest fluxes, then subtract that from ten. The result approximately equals 3.8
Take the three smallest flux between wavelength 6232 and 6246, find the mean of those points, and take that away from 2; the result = -4.24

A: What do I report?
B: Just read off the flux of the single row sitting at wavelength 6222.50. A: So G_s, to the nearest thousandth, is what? 5.905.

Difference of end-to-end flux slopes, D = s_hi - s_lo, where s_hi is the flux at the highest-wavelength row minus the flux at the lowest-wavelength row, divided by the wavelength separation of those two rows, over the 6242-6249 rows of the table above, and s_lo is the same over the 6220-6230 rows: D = -0.03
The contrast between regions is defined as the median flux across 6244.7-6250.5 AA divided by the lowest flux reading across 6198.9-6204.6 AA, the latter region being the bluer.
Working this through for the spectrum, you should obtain 1.05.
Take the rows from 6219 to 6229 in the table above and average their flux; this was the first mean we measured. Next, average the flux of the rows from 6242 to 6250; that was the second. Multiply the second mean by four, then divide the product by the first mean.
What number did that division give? 4.18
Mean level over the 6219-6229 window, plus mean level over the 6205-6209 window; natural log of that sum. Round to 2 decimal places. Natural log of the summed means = 2.51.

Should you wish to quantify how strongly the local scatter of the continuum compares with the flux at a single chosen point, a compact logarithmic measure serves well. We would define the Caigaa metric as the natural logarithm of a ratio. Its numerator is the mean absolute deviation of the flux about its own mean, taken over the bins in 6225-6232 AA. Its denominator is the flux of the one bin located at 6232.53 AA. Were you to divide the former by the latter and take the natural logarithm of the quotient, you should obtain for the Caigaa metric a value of -4.4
